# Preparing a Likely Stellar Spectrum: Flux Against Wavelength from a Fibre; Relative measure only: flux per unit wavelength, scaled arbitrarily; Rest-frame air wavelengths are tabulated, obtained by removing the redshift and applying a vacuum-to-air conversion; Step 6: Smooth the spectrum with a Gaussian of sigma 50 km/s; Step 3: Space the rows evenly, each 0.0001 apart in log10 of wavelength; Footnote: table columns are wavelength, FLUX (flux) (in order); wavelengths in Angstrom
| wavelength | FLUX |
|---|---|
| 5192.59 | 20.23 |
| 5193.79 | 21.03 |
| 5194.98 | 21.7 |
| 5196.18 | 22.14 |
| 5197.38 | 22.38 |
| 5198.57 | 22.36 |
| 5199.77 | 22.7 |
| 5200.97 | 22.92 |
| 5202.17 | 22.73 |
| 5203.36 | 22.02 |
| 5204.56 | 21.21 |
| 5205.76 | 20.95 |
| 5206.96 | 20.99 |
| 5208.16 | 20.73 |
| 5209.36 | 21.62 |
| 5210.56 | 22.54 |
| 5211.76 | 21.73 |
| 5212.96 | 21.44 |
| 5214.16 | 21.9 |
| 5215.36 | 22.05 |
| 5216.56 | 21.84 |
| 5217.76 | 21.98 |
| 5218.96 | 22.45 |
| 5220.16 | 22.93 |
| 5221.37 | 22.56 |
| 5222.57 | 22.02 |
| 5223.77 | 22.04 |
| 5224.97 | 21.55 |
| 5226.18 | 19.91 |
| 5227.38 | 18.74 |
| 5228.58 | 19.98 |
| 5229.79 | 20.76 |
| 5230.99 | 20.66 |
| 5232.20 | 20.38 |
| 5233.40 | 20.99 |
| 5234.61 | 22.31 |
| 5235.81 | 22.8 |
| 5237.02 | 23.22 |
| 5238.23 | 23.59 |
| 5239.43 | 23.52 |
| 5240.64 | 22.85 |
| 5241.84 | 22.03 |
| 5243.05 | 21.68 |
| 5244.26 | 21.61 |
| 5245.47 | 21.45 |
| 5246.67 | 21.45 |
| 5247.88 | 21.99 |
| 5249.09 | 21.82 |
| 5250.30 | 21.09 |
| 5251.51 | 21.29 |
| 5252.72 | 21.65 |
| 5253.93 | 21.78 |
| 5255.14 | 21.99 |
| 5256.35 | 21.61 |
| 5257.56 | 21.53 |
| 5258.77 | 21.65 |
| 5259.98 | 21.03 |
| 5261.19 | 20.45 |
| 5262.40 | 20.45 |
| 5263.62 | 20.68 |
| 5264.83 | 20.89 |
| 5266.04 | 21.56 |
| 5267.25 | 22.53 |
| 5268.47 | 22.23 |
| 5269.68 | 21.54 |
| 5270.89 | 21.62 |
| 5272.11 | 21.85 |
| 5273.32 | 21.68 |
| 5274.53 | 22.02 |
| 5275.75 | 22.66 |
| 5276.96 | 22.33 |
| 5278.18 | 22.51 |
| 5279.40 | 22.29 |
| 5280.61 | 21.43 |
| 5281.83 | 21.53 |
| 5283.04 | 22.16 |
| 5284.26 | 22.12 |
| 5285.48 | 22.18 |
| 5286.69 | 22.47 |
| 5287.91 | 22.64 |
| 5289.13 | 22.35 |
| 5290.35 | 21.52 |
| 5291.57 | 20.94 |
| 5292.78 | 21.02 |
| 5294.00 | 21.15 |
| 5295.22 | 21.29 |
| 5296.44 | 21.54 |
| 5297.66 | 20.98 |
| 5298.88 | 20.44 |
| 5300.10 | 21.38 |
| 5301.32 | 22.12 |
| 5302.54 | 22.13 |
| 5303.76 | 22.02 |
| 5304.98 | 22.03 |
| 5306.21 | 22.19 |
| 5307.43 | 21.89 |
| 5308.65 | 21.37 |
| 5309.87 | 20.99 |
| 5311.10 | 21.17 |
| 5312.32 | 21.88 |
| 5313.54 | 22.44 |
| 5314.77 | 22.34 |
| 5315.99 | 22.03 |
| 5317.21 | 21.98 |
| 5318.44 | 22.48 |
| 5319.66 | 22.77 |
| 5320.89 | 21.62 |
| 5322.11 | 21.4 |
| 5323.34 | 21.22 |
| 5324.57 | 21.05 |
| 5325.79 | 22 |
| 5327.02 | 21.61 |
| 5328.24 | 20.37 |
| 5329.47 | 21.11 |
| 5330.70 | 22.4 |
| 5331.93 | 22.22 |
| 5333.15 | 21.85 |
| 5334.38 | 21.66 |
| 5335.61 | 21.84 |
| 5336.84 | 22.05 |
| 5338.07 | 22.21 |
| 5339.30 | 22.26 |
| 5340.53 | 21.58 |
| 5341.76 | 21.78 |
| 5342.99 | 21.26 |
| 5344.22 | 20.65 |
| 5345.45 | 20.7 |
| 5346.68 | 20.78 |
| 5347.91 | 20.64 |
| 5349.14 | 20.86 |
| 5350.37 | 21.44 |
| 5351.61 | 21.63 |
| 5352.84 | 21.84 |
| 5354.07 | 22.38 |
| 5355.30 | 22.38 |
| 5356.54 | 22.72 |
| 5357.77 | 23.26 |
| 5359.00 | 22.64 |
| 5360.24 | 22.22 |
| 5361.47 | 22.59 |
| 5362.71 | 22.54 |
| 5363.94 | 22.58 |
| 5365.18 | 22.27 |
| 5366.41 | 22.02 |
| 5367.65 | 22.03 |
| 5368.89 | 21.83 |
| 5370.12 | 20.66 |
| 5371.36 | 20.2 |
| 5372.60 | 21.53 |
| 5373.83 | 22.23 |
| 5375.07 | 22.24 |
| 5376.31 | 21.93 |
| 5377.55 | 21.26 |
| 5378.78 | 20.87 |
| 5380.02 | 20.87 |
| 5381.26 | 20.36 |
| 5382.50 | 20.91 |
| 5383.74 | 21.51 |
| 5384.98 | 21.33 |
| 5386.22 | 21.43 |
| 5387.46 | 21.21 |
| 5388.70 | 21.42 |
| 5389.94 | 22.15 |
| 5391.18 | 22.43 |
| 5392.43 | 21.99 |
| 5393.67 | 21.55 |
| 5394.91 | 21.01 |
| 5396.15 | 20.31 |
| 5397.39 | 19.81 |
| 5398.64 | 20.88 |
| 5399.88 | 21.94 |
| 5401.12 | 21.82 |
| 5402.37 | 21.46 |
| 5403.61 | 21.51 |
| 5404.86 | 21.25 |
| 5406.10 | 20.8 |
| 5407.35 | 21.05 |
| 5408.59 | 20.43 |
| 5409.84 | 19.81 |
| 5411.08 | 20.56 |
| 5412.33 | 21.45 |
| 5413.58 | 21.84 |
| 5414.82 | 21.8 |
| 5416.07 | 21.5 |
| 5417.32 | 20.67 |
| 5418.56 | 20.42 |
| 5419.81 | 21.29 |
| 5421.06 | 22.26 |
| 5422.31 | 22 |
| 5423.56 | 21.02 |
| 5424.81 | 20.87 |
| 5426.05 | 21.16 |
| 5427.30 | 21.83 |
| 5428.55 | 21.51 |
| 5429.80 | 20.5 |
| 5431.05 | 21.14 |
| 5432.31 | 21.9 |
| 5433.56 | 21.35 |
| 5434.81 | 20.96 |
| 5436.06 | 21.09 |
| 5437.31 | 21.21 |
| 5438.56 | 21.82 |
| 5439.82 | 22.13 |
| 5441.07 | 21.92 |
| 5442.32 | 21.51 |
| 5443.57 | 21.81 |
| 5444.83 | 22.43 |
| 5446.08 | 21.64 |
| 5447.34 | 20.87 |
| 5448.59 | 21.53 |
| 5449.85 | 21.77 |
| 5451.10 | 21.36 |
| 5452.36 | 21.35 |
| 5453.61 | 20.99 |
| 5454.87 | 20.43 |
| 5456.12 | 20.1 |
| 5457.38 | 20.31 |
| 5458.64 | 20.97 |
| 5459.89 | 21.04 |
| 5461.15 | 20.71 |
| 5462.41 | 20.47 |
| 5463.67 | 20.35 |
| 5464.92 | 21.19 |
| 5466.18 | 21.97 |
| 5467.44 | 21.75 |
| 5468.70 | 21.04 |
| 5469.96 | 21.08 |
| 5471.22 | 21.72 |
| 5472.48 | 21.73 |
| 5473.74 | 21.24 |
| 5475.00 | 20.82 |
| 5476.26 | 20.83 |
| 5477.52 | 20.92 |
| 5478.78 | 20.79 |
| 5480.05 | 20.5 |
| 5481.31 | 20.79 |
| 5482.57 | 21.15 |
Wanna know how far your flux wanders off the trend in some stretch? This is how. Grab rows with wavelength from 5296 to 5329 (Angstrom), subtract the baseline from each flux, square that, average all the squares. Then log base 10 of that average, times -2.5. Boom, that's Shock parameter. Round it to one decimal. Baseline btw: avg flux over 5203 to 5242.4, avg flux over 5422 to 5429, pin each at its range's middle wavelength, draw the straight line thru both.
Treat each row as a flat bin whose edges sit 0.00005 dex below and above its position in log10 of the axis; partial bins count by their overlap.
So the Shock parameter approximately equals 1.1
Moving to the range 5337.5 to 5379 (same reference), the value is 0.5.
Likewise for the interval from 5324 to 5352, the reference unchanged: 1.1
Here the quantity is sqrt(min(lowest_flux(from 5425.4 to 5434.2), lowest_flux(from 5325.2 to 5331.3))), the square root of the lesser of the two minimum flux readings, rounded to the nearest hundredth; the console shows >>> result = 4.51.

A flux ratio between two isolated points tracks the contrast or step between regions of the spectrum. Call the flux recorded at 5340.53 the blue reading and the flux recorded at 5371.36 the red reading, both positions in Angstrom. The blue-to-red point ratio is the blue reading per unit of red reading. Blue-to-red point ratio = 1.07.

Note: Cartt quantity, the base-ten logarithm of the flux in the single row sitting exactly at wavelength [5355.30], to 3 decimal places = 1.350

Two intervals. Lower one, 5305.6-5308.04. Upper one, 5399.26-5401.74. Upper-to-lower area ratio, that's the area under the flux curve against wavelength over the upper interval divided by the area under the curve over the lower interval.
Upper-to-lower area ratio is 1.01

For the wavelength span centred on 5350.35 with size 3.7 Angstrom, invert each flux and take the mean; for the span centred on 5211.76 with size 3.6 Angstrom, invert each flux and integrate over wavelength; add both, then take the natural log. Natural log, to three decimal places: -1.554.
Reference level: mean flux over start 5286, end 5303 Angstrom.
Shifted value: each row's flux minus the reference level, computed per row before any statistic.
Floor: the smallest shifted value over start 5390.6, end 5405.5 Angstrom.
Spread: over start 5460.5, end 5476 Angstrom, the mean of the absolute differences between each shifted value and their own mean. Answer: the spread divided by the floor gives -0.2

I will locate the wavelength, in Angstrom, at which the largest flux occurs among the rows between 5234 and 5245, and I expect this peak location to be 5238.23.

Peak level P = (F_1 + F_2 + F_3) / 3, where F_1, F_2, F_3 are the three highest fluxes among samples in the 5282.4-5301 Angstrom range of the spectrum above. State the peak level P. 22.5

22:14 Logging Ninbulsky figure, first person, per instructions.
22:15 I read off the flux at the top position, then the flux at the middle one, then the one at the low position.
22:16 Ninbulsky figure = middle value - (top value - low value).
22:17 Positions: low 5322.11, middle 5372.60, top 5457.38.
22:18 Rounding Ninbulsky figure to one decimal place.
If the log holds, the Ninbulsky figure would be 22.6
